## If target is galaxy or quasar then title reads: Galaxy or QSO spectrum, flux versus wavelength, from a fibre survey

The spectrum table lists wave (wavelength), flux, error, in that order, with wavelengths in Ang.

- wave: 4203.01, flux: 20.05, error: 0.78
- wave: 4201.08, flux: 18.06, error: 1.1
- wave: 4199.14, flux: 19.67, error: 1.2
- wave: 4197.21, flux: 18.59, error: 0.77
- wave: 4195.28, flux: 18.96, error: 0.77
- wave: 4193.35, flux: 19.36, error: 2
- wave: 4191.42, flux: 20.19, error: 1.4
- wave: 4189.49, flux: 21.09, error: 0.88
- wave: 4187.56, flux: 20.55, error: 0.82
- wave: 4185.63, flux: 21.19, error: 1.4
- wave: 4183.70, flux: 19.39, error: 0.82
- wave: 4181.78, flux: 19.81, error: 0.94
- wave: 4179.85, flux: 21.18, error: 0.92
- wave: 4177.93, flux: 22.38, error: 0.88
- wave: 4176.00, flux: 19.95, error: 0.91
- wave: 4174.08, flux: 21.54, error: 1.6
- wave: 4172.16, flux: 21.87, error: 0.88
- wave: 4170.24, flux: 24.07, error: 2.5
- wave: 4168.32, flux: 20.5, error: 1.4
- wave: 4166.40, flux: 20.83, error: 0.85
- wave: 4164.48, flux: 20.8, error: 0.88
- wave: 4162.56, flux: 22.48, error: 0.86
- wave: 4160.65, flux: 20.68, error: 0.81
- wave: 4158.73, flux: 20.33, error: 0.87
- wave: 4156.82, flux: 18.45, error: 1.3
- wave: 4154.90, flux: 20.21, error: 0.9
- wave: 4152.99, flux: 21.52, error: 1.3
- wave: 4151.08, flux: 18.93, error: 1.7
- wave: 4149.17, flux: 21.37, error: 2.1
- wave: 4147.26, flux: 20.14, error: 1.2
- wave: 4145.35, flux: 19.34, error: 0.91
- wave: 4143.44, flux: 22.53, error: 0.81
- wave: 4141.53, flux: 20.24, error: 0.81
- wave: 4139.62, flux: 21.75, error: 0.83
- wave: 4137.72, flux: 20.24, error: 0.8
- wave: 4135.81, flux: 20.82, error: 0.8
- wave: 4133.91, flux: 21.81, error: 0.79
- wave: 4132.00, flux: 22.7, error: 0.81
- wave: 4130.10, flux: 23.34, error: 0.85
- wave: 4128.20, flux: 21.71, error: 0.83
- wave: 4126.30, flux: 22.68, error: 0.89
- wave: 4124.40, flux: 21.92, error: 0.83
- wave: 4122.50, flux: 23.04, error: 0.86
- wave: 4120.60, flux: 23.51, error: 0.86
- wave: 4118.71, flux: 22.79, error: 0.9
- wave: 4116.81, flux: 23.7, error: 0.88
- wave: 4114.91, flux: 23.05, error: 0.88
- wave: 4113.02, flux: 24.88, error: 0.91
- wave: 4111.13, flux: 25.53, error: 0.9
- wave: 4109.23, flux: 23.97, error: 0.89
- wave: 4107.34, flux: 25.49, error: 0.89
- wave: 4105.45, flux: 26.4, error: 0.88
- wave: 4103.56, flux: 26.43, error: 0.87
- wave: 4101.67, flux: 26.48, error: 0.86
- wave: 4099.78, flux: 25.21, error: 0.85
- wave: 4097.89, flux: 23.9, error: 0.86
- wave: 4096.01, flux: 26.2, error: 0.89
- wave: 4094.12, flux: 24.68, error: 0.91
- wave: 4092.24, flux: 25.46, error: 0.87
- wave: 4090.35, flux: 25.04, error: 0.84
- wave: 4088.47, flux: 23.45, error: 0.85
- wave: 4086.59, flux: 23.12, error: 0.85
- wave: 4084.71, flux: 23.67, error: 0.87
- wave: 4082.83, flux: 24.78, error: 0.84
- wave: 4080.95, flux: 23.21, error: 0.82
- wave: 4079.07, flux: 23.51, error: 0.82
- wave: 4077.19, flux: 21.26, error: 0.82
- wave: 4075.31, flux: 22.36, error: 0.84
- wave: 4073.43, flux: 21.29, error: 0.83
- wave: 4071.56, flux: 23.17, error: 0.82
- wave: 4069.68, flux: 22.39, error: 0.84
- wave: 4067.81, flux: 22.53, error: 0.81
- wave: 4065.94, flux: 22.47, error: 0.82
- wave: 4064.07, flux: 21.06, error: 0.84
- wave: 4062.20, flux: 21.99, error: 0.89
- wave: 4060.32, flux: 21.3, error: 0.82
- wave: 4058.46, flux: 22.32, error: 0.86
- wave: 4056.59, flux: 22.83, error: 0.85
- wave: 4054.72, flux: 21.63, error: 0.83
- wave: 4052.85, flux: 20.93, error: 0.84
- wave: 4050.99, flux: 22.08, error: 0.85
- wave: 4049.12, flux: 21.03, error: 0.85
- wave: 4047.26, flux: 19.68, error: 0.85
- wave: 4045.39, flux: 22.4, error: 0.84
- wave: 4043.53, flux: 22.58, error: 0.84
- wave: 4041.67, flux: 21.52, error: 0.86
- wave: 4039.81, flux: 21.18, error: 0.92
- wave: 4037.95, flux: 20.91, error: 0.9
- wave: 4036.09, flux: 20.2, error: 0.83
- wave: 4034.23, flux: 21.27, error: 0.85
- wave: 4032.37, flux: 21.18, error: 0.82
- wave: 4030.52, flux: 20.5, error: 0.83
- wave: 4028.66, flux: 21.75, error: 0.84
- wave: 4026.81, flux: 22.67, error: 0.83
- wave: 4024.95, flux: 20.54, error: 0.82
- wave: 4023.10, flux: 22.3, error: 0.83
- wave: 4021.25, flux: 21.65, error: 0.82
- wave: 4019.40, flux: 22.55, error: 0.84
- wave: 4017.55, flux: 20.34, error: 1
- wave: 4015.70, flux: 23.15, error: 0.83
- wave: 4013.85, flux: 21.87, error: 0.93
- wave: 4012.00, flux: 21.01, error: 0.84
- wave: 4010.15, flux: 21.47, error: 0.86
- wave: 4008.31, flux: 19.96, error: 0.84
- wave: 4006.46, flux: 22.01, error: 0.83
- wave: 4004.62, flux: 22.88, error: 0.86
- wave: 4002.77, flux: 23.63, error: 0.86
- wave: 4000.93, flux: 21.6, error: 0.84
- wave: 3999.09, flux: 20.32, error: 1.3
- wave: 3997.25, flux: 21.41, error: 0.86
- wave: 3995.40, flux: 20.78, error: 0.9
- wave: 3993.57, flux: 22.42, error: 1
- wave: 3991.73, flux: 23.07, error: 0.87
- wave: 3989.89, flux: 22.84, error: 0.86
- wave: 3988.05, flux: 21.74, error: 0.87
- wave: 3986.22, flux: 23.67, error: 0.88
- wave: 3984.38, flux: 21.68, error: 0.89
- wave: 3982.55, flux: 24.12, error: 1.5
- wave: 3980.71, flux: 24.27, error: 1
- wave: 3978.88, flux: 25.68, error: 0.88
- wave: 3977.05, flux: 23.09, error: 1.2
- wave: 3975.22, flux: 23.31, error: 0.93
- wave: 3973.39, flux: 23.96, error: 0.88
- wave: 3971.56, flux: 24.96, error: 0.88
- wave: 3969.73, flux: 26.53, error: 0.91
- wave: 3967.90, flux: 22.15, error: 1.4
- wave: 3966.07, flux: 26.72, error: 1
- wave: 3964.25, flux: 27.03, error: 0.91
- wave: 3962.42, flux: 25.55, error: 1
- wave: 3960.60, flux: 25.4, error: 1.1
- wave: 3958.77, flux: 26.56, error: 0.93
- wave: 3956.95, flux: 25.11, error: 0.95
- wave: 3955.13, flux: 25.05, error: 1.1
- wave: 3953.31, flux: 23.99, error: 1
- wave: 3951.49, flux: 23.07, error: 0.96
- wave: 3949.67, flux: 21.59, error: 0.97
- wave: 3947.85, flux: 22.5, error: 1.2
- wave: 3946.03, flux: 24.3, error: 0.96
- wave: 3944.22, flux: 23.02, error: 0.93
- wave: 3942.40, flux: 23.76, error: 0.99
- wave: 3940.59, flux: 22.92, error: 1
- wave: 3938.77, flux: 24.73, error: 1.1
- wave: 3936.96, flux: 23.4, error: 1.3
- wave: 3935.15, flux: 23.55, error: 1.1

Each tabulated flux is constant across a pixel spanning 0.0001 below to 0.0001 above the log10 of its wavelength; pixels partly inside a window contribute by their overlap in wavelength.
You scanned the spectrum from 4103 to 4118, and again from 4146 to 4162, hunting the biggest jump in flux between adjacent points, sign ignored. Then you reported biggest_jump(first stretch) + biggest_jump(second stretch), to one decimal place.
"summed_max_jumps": 4.4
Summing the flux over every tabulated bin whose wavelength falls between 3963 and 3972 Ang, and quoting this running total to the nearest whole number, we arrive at 127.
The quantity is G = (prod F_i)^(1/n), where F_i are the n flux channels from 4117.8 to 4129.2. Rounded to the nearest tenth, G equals 22.6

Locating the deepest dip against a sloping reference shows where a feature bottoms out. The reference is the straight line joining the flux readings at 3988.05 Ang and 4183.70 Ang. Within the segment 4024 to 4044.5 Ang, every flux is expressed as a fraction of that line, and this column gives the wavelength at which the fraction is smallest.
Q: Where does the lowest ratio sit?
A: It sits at 4036.09 Ang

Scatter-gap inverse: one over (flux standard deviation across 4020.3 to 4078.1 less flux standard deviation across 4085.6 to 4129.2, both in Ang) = -1.6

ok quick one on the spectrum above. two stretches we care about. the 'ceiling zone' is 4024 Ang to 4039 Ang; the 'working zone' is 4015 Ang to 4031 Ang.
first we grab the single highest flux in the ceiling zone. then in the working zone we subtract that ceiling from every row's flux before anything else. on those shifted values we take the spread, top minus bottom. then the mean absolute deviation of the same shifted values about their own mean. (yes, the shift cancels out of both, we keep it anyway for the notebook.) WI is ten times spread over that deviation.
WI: 33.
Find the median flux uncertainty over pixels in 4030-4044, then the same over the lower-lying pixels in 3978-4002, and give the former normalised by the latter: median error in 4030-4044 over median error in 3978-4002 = 0.96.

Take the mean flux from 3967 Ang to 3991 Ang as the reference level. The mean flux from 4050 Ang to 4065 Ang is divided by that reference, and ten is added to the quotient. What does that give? 10.9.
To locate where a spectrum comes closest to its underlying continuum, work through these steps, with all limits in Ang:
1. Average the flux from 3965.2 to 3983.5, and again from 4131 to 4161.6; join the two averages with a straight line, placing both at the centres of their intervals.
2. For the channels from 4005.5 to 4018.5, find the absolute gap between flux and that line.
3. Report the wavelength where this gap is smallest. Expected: 4015.70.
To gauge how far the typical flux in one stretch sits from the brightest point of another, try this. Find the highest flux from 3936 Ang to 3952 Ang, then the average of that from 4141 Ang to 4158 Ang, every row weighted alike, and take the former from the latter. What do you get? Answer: -4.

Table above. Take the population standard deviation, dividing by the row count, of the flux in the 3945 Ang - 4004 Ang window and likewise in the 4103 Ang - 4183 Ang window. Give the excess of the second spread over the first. 0.13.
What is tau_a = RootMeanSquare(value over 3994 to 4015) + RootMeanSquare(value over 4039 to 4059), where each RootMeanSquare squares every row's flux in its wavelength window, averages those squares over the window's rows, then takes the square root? 43.2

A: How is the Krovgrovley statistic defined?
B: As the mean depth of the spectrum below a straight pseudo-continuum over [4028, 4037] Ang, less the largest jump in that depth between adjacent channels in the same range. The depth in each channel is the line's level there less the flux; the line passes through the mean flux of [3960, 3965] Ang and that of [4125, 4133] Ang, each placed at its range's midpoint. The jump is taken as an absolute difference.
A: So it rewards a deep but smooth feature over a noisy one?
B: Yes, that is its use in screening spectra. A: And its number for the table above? 2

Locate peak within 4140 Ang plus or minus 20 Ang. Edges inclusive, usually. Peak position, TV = 4120.60 Ang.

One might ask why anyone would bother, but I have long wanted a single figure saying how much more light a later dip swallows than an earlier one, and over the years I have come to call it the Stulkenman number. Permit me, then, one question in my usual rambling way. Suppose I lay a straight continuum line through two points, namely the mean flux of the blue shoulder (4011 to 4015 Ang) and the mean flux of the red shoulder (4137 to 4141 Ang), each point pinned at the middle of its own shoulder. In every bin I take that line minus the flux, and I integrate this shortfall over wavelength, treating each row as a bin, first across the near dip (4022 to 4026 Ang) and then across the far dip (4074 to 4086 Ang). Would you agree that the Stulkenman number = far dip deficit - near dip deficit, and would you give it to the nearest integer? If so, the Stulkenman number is -22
